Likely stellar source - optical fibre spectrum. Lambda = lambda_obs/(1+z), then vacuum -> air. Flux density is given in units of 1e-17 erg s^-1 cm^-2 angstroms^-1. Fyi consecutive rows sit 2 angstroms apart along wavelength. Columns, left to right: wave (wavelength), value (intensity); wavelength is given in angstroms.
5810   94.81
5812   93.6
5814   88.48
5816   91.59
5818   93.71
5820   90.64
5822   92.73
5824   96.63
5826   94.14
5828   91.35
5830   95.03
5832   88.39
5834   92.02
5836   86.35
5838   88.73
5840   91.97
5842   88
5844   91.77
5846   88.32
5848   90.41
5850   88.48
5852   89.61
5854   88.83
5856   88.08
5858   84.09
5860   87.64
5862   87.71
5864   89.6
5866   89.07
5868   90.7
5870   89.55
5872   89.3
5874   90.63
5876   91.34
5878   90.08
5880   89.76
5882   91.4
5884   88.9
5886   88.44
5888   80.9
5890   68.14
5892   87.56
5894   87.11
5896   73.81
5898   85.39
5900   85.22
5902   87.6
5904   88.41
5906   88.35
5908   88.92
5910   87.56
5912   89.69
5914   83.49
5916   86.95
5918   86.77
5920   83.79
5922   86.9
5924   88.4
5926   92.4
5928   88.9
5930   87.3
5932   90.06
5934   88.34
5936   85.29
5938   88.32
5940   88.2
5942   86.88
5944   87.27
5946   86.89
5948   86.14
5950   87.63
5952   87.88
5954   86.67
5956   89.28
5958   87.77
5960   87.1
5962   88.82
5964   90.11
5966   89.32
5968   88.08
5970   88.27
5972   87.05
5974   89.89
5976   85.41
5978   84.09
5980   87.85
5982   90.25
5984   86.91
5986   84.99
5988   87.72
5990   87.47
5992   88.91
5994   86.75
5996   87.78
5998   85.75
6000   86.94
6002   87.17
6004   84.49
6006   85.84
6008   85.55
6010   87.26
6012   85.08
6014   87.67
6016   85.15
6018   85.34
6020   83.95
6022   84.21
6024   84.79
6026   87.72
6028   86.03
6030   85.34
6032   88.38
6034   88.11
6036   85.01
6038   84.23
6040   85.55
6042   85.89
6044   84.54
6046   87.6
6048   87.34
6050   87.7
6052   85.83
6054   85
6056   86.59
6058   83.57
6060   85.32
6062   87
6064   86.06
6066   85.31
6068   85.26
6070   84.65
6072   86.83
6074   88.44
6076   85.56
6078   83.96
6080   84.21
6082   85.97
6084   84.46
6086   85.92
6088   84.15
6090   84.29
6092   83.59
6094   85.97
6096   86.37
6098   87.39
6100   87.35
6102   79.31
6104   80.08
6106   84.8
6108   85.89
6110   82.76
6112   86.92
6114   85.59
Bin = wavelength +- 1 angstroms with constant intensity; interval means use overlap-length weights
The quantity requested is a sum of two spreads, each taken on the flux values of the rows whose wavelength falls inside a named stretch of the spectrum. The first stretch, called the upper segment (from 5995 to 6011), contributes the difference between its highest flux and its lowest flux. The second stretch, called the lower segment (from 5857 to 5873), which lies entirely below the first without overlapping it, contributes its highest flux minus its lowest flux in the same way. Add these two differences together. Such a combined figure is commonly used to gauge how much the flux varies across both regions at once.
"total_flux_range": 9.9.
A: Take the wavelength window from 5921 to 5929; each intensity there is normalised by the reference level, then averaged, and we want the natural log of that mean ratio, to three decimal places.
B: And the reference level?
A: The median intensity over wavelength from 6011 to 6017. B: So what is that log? 0.046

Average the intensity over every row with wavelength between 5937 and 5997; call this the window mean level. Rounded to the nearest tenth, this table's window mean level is 87.7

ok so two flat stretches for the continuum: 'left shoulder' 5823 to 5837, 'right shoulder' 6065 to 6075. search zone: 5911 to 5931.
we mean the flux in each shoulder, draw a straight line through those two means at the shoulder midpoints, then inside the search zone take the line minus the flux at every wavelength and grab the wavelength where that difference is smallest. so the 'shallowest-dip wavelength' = 5926 angstroms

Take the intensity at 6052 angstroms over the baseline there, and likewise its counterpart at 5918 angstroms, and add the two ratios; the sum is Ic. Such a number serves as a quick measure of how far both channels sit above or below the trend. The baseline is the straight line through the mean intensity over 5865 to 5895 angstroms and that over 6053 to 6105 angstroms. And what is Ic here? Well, 2.00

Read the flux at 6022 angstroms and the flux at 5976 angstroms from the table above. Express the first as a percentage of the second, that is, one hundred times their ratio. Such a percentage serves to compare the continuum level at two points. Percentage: 98.6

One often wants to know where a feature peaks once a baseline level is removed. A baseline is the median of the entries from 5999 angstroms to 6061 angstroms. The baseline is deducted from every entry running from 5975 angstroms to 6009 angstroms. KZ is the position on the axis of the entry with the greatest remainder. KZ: 5982 angstroms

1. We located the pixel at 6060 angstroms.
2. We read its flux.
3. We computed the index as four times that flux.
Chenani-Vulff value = 341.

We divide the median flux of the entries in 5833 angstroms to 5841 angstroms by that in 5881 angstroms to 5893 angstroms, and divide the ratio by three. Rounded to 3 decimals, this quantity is 0.342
